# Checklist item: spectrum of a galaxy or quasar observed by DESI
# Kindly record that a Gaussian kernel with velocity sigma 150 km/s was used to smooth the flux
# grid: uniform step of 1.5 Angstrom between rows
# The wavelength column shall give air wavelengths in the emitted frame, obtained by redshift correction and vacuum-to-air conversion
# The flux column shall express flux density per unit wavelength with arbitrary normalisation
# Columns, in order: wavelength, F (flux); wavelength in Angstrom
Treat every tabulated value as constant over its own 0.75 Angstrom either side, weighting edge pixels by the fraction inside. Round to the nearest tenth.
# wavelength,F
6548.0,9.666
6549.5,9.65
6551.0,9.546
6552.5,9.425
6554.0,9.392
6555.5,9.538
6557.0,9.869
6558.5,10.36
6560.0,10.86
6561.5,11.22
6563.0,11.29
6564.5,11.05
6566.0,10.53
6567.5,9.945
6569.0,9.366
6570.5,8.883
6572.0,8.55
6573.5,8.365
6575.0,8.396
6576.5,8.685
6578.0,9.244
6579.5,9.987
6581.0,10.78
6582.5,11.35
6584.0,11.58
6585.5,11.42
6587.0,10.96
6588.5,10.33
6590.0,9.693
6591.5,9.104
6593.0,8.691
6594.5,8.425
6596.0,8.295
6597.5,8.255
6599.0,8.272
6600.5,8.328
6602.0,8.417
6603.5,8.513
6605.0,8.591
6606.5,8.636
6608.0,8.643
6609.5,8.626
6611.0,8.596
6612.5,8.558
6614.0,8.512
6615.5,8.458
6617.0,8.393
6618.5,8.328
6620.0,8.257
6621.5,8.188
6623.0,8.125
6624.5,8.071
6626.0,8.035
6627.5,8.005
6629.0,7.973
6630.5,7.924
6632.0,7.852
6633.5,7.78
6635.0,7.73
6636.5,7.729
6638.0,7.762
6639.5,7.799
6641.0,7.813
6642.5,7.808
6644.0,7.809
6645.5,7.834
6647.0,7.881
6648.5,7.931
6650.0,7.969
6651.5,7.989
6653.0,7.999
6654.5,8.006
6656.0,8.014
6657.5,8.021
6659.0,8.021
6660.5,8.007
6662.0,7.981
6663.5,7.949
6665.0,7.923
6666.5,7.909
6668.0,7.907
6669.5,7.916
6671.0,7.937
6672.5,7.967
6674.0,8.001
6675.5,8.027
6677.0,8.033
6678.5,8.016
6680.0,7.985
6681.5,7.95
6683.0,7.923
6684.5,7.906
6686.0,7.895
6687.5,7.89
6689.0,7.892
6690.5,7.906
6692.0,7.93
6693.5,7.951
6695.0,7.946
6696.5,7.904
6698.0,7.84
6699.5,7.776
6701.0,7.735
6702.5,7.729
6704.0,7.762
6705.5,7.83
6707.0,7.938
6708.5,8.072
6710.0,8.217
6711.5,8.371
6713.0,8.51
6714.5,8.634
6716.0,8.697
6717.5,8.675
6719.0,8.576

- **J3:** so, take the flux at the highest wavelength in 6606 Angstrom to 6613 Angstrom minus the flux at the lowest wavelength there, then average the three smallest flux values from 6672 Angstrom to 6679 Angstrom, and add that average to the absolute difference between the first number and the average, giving 16.1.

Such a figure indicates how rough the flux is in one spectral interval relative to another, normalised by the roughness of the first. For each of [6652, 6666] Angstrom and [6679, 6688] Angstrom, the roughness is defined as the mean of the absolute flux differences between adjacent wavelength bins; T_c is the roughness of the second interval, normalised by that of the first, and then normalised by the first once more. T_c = 84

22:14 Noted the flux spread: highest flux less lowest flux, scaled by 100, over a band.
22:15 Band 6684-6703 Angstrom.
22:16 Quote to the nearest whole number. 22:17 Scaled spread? 22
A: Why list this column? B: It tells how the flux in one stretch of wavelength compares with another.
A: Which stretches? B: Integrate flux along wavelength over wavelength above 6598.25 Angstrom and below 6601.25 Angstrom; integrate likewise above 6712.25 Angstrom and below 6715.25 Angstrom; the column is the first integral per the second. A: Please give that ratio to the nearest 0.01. 0.97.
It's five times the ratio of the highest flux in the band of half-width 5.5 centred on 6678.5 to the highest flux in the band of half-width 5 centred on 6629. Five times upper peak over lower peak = 4.98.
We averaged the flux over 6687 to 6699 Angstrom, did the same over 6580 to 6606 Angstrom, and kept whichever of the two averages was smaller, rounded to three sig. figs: 7.91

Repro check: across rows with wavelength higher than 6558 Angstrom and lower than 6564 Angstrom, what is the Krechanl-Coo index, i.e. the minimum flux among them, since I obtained 10.36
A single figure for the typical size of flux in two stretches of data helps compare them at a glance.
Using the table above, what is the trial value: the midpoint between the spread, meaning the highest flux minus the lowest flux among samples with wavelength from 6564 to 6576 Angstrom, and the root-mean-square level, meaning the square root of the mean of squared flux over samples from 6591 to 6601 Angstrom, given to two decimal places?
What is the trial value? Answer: 5.59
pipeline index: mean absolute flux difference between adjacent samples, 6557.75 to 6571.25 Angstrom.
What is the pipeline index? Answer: 0.417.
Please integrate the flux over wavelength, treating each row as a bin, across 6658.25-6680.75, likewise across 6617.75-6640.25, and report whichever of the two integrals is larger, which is 179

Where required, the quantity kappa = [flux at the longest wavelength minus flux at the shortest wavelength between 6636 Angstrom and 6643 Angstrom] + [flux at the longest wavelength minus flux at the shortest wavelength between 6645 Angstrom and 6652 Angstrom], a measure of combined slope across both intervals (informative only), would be 0.23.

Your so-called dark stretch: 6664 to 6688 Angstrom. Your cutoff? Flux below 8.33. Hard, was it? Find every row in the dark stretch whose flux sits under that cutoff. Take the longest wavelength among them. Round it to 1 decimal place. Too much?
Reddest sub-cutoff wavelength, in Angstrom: 6687.5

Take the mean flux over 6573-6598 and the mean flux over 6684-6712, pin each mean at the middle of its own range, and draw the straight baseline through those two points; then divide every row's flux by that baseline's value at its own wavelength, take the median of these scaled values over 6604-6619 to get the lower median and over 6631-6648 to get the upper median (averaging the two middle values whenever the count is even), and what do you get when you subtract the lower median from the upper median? -0.041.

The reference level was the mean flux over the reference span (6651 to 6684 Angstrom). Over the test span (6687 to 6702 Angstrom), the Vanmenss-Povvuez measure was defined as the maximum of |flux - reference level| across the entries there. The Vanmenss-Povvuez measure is 0.24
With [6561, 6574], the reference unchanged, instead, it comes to 3.31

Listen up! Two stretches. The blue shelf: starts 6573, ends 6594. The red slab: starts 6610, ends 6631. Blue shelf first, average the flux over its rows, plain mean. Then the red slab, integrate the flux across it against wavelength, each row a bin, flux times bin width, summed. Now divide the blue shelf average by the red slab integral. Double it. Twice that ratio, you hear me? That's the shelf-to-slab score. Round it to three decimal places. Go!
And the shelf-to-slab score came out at 0.114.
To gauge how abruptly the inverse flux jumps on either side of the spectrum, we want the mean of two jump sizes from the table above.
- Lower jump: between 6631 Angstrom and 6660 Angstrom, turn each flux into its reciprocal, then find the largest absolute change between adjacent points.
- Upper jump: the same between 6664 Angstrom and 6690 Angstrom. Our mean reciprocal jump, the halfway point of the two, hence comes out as 0.001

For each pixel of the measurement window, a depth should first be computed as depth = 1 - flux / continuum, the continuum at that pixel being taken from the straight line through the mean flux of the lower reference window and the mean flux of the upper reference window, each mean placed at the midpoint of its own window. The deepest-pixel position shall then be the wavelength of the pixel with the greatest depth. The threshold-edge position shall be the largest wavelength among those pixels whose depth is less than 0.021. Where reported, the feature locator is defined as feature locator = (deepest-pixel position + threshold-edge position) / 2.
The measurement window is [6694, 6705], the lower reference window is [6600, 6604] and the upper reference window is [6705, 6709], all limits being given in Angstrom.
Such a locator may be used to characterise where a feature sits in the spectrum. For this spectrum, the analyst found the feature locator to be 6699.5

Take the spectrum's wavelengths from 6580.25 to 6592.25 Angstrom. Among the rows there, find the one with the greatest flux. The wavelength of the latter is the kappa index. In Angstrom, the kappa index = 6584.0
